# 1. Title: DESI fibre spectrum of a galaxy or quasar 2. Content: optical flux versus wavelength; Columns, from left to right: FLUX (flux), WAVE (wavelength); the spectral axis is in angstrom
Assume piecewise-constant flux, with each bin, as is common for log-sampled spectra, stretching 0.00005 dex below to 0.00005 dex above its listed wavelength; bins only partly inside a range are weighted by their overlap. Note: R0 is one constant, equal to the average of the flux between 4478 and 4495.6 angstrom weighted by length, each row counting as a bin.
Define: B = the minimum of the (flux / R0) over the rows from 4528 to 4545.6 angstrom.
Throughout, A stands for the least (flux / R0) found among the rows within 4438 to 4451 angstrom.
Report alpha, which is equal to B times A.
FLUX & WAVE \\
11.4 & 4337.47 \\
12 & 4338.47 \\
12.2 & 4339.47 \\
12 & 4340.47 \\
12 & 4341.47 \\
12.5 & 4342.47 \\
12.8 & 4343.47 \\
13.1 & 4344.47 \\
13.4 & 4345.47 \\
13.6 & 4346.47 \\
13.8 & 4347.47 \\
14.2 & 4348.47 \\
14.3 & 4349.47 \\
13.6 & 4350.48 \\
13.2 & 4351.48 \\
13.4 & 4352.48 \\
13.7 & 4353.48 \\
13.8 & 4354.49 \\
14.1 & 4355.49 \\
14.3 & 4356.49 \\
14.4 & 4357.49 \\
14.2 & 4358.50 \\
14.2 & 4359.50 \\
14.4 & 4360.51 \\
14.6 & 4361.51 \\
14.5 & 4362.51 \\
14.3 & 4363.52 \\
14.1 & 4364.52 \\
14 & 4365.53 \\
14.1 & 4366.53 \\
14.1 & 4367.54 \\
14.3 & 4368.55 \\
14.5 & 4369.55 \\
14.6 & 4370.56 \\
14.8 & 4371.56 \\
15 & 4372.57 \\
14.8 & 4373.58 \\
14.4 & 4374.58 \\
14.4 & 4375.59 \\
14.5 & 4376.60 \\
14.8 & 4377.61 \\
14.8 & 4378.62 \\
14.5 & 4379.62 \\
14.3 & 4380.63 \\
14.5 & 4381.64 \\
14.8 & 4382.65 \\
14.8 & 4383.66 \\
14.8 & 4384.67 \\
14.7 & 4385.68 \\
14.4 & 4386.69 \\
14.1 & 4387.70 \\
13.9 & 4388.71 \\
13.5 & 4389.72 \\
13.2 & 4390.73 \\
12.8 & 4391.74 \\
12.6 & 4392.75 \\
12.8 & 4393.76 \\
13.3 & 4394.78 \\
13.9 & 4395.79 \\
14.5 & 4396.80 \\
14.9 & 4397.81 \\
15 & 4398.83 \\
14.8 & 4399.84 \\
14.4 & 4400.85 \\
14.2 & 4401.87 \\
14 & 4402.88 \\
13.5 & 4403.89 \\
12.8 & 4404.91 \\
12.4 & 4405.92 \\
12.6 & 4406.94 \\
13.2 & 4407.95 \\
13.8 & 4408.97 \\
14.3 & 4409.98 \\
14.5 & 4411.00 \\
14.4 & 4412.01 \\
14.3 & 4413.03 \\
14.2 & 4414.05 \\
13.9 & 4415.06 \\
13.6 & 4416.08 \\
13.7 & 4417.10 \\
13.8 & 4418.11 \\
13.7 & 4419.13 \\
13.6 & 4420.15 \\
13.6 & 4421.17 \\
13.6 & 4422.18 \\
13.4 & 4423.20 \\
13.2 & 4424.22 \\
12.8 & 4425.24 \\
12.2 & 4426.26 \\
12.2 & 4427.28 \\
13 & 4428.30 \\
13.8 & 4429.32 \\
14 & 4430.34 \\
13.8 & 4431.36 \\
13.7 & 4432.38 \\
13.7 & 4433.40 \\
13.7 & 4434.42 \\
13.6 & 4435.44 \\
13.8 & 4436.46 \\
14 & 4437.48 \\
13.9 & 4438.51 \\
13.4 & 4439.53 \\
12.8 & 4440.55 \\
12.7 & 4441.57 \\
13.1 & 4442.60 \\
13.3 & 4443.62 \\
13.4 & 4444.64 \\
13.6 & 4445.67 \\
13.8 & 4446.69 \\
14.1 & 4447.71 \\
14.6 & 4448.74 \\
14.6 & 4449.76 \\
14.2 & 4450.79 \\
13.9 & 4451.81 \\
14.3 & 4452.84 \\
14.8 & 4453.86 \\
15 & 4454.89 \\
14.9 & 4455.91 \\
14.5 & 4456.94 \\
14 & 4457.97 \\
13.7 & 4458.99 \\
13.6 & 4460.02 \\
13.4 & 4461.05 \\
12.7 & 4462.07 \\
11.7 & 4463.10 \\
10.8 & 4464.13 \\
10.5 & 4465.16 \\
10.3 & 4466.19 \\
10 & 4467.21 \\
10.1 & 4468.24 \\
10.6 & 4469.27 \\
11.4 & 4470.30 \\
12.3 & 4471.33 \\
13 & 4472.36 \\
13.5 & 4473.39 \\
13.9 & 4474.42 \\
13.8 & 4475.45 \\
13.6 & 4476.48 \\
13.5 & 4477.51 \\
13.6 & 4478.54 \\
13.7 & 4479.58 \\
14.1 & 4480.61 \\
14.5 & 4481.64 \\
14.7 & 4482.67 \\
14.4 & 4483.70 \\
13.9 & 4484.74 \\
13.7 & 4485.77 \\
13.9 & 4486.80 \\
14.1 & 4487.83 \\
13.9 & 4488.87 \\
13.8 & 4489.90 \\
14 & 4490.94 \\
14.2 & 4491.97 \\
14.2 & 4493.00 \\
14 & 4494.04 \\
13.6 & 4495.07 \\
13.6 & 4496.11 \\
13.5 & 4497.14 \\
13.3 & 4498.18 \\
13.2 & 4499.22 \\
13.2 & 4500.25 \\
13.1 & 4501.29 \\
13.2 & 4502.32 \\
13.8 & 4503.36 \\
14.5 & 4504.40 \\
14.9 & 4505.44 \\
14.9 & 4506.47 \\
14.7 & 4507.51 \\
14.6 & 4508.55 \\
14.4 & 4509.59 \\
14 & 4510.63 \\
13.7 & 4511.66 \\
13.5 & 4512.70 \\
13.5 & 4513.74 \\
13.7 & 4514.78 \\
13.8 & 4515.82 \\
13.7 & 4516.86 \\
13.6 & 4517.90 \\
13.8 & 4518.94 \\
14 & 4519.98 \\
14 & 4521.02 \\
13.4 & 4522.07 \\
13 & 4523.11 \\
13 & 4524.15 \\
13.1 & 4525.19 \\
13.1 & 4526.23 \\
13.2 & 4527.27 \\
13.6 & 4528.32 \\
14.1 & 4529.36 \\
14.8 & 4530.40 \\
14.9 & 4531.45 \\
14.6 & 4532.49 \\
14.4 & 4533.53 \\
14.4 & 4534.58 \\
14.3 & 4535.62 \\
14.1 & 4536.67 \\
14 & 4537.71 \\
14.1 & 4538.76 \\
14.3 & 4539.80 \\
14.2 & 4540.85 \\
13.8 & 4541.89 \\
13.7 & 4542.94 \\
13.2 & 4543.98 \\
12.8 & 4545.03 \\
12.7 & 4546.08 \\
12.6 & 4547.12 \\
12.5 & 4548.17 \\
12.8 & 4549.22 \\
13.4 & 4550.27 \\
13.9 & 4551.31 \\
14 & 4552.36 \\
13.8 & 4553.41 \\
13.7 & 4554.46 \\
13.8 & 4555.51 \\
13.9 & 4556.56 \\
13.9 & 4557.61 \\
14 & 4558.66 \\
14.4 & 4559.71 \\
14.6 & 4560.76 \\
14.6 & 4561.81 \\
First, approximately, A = 0.91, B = 0.91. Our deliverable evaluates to 0.83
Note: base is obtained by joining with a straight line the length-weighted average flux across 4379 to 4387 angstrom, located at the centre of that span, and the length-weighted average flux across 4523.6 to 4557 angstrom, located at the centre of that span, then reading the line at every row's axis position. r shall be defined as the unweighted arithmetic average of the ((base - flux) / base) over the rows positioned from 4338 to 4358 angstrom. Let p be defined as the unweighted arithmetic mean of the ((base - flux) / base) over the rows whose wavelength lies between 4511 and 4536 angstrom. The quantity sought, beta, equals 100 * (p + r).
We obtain 10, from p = 0.00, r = 0.10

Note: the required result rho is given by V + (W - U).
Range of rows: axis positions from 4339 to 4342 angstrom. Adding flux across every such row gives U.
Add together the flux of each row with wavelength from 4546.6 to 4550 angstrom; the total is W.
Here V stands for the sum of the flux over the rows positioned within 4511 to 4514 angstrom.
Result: 42.4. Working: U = 36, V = 40.7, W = 37.9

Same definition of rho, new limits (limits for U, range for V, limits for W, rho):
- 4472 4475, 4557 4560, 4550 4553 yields 43.2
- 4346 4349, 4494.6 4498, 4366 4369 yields 41.6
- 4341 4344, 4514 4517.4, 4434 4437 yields 45.0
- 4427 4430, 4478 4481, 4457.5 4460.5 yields 43.7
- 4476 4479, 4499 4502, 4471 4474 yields 37.6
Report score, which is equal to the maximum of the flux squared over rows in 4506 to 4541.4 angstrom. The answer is 222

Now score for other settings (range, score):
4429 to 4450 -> 213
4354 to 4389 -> 225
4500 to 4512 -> 222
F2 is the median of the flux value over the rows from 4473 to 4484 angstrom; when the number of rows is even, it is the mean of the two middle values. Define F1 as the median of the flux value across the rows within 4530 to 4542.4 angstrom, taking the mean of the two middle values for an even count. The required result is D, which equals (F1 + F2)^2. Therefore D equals 790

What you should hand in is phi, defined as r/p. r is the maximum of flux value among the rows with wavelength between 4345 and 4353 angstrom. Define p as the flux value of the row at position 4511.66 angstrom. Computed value 1.04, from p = 13.7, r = 14.3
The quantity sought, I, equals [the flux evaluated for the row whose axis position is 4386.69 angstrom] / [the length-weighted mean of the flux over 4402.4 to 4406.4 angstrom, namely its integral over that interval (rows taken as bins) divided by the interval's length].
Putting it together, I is 1.09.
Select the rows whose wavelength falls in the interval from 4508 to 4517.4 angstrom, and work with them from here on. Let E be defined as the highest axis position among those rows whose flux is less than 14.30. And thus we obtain 4516.86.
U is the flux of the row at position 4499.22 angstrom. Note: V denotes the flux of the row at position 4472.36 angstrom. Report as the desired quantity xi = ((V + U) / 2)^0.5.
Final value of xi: 3.62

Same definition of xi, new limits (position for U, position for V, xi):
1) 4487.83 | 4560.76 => 3.79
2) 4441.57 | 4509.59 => 3.68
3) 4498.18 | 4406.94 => 3.60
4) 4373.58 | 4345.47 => 3.75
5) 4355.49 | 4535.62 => 3.77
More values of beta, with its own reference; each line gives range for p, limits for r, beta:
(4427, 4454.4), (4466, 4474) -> 23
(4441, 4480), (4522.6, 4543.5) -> 6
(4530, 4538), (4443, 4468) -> 1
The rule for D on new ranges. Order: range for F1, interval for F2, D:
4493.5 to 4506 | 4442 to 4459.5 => 765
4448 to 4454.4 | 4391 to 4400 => 804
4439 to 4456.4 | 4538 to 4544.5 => 776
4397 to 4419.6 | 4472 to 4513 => 773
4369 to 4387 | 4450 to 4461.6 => 832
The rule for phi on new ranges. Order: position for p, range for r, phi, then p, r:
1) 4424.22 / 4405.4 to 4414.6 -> 1.10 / 13.2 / 14.5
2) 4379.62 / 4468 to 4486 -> 1.01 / 14.5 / 14.7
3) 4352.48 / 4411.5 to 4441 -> 1.07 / 13.4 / 14.4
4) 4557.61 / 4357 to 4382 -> 1.08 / 13.9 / 15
